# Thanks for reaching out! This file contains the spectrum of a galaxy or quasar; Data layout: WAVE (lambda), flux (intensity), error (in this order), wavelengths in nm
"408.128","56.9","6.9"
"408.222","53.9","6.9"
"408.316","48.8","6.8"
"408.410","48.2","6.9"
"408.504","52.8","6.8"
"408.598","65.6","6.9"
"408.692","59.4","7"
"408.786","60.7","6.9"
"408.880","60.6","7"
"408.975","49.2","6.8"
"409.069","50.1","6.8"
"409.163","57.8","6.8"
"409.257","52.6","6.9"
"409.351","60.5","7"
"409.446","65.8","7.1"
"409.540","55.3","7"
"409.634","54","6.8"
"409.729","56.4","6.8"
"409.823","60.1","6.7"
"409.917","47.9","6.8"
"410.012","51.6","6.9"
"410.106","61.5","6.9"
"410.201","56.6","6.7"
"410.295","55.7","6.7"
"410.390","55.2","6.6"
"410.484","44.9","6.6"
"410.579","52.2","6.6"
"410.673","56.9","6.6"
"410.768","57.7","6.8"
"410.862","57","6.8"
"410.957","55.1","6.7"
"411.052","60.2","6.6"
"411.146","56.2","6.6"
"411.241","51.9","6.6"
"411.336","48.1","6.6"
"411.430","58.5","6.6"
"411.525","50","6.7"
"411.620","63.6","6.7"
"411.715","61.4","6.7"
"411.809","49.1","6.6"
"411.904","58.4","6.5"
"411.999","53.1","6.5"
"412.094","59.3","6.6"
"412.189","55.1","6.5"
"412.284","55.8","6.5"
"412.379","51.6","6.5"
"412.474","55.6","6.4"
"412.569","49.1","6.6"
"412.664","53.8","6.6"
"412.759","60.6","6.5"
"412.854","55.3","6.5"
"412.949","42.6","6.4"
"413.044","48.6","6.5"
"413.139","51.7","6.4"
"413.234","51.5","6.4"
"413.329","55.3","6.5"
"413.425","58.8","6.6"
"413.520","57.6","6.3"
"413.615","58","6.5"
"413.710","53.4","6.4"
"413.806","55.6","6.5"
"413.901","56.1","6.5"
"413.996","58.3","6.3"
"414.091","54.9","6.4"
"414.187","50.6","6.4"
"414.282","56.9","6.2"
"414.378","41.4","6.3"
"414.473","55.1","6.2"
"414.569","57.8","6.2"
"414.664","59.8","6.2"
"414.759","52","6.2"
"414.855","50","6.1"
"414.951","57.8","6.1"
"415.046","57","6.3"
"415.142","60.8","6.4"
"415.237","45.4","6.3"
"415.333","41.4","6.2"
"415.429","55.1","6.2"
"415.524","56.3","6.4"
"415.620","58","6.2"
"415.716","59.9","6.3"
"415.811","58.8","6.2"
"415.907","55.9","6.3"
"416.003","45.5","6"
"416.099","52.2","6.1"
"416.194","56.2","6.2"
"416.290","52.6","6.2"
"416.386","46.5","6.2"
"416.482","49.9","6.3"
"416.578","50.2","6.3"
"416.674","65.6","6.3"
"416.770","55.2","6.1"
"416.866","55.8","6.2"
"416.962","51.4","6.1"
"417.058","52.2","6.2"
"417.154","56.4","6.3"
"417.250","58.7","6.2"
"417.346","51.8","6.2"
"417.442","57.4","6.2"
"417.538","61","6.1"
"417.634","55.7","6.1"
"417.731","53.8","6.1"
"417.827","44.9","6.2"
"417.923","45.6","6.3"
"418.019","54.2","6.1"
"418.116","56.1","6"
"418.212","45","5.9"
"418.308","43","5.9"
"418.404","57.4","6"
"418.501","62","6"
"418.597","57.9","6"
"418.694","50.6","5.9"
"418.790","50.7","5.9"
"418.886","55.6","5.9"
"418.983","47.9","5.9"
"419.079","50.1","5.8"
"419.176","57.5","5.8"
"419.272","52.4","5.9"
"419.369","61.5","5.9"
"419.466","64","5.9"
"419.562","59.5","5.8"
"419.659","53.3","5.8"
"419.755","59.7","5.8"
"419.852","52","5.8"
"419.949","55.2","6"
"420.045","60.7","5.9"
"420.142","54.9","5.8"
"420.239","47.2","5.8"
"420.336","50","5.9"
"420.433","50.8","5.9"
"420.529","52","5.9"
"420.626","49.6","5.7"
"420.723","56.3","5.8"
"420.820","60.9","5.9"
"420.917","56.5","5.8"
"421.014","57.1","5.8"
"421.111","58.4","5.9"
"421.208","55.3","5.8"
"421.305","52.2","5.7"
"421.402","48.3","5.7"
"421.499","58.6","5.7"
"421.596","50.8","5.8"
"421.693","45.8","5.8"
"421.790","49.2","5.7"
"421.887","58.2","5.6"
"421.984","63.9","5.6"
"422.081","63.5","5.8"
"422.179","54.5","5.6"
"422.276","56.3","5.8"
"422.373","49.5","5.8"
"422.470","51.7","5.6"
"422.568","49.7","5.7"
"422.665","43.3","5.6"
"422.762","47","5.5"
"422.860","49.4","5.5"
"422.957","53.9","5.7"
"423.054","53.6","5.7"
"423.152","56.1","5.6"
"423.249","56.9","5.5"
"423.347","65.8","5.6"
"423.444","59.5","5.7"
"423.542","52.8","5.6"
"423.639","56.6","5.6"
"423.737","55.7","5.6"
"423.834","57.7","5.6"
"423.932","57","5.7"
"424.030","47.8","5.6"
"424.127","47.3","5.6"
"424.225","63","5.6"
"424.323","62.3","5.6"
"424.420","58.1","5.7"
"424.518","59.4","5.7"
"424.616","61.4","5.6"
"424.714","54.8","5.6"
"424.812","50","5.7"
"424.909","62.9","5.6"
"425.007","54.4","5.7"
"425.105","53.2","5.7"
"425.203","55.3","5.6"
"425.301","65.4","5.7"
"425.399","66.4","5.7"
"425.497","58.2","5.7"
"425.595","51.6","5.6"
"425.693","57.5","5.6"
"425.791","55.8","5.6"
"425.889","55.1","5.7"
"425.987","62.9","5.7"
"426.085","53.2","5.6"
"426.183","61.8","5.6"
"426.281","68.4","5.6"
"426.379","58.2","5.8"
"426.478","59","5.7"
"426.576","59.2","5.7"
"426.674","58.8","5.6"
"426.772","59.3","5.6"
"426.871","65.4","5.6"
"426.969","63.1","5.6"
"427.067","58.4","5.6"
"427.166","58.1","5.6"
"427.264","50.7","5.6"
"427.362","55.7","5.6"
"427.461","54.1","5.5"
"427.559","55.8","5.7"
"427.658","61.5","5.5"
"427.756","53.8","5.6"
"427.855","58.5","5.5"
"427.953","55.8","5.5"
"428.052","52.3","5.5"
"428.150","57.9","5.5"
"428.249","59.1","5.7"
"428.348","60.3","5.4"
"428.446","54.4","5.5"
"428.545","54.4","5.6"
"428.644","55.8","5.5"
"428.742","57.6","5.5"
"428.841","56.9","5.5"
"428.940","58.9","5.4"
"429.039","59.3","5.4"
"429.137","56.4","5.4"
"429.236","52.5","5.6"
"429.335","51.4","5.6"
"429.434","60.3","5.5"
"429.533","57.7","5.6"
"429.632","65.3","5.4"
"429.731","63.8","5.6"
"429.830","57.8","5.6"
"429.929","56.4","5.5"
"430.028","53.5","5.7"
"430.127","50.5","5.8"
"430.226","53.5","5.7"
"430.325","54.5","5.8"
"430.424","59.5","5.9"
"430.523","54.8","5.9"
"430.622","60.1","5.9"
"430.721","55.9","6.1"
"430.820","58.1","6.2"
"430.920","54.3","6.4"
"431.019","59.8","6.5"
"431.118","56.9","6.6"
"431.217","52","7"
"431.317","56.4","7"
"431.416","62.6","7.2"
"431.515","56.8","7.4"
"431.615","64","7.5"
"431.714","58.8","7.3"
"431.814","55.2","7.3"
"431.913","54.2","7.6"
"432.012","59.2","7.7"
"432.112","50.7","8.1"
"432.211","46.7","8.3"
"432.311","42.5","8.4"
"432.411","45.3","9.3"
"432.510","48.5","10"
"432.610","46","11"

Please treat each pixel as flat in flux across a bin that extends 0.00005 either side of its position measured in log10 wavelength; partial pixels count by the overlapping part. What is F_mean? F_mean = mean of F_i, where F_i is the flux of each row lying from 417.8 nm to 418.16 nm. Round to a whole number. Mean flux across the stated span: 50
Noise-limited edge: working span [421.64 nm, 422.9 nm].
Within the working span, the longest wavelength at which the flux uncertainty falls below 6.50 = 422.860 nm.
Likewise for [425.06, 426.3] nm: 426.281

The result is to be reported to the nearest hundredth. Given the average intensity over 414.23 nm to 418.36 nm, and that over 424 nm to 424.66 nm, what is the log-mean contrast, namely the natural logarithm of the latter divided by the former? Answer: 0.07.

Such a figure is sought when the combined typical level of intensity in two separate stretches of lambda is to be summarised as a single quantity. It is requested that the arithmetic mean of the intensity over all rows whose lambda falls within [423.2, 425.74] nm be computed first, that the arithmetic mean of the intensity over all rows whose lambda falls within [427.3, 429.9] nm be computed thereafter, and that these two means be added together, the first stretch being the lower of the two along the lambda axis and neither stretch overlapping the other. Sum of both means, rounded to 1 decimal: 114.5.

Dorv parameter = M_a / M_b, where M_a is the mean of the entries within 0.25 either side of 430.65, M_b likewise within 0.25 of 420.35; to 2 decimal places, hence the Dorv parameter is 1.13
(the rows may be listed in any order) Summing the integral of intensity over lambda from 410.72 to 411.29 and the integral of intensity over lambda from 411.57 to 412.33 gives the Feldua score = 75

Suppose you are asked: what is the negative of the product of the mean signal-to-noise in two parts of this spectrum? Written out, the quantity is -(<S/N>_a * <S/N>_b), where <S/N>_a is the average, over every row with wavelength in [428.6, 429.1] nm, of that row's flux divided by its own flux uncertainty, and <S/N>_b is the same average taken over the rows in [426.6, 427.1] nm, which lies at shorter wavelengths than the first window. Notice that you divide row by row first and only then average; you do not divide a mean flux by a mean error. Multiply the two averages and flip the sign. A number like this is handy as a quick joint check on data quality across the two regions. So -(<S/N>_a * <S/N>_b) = -115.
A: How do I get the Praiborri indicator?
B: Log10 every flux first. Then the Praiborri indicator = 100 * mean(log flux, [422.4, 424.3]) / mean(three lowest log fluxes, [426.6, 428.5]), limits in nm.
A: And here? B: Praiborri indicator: 101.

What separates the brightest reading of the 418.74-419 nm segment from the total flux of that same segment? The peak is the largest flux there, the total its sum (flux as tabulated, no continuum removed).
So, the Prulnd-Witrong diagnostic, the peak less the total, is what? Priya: -99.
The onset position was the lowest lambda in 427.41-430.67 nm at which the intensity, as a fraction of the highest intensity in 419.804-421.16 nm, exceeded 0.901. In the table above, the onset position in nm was 427.559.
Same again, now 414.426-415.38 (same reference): 414.473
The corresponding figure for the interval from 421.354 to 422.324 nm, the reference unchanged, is 421.499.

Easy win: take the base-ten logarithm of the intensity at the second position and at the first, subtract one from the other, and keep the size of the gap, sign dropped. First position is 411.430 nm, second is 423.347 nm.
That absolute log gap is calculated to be 0.051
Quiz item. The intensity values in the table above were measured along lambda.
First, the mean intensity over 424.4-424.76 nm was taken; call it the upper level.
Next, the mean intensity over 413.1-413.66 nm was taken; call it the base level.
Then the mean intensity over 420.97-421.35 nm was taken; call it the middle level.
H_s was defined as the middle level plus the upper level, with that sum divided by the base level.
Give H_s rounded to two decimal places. 2.06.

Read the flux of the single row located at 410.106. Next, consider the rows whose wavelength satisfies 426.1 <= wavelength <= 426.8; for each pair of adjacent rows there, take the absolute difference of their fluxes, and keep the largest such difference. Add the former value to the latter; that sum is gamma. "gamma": 72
